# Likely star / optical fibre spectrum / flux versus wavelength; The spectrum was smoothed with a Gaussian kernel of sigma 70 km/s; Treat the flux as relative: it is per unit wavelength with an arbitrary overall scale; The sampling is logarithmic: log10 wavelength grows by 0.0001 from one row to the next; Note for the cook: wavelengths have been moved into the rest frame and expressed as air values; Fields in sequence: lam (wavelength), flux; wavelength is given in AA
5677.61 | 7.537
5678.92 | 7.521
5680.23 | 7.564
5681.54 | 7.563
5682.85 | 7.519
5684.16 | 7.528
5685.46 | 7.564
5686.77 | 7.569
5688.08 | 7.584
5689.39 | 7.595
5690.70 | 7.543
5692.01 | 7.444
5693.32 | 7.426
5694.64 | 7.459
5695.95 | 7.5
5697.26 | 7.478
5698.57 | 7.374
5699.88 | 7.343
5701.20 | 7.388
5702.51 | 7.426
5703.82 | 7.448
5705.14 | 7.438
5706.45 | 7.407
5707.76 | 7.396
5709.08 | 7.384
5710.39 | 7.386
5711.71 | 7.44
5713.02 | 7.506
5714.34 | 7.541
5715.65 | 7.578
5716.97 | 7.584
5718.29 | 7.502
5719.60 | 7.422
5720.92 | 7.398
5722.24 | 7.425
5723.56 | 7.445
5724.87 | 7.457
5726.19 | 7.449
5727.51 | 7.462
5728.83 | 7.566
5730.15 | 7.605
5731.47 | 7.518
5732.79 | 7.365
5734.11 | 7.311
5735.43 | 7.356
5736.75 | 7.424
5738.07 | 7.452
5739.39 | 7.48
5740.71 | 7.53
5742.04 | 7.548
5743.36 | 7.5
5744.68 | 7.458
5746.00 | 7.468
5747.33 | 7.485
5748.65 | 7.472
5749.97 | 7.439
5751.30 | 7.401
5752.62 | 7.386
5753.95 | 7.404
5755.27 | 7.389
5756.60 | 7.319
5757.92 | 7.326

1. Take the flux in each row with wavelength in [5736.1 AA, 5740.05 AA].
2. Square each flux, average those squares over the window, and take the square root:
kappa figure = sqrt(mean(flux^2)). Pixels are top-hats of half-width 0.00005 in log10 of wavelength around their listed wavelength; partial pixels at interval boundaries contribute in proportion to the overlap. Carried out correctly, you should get 7.45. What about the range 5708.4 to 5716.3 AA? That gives 7.47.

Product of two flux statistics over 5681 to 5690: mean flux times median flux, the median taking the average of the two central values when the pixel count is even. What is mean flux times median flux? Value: 57.2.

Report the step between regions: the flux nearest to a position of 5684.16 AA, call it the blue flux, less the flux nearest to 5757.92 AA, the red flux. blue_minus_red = 0.20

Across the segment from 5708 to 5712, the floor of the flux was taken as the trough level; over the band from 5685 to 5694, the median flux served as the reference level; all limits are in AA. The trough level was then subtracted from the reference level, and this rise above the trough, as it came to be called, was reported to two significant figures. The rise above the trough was 0.18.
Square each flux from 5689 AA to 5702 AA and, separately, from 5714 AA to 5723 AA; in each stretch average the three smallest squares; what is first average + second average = 109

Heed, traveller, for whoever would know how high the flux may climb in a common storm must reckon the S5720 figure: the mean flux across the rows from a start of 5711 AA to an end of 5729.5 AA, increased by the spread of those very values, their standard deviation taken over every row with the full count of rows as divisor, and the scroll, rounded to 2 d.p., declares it 7.54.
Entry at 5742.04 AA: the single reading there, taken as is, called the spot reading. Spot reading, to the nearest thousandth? 7.548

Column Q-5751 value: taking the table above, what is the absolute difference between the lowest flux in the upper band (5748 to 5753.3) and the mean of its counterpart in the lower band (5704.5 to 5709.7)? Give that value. 0.02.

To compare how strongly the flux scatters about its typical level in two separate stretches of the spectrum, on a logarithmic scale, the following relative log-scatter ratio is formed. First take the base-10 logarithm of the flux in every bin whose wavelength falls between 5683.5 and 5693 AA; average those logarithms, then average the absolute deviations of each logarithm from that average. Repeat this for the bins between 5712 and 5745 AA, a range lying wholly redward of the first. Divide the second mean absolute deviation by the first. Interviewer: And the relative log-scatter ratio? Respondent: 1.7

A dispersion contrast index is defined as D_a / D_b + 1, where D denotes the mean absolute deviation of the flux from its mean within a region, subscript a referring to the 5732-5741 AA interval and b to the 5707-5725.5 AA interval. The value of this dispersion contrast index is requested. 2.1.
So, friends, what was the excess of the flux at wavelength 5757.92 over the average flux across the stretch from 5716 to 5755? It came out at -0.133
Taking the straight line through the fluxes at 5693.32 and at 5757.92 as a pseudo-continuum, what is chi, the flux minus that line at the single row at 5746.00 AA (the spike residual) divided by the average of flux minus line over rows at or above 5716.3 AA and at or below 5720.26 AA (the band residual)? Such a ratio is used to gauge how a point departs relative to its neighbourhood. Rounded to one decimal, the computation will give 1.1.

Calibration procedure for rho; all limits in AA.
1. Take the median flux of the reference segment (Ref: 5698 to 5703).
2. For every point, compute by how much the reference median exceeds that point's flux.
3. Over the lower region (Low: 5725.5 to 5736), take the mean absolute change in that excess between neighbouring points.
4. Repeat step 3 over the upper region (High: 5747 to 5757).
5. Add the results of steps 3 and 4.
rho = 0.100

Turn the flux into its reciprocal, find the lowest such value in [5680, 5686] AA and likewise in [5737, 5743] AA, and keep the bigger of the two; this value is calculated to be 0.132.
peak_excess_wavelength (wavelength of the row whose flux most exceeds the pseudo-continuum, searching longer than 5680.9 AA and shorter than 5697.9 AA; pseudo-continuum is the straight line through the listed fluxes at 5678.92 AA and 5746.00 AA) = 5689.39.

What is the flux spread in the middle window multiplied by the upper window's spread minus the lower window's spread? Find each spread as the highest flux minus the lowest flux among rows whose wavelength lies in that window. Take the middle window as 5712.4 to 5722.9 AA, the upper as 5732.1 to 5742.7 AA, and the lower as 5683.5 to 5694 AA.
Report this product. 0.0126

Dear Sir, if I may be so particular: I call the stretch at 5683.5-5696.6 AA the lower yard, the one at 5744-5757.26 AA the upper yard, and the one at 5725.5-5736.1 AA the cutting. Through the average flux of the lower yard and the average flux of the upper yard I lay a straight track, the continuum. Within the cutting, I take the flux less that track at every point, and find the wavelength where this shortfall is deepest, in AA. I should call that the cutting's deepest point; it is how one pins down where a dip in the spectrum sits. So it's 5734.11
